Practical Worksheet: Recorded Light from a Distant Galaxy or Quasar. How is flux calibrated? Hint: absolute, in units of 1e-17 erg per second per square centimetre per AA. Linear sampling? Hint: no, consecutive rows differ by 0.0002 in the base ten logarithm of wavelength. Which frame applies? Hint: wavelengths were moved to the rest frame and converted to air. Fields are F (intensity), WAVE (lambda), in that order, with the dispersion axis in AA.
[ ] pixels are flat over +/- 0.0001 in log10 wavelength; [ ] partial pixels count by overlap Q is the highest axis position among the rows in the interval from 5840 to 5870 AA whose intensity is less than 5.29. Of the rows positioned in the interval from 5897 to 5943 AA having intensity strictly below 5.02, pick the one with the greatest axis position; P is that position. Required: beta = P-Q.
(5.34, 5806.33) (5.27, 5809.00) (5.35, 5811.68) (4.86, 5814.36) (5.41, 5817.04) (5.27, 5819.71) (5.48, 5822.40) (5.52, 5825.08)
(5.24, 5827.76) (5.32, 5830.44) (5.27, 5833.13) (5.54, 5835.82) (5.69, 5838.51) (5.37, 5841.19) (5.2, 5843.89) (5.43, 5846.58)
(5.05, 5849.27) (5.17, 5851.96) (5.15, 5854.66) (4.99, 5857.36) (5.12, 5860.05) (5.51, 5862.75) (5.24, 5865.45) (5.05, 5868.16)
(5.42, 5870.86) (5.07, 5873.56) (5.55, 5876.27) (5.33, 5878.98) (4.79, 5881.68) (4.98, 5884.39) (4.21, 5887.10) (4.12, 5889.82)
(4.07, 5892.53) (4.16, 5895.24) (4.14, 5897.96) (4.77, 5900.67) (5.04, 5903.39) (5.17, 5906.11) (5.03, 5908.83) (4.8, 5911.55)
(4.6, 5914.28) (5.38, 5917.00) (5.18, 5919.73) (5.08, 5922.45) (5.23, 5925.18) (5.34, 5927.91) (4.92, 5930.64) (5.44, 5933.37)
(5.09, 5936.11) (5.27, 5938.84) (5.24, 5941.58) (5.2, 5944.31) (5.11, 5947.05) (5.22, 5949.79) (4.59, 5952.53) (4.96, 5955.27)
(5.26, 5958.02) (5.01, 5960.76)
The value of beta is 62.5 AA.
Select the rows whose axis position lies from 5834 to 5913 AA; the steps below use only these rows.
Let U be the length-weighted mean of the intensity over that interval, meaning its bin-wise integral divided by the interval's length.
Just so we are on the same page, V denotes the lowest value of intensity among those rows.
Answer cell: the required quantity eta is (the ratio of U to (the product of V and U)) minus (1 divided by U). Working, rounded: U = 5.01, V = 4.07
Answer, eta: 0.046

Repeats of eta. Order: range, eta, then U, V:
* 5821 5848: 0.007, 5.40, 5.2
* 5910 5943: 0.022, 5.13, 4.6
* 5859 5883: 0.018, 5.23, 4.79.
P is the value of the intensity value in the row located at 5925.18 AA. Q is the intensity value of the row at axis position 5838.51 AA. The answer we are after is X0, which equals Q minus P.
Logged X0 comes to 0.5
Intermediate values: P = 5.23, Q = 5.69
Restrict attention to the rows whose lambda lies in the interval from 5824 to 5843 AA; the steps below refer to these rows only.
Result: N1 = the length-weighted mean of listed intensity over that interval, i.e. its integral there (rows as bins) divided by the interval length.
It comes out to 5.4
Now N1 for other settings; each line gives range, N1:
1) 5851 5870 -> 5.2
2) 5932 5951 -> 5.2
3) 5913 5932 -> 5.1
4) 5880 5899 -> 4.4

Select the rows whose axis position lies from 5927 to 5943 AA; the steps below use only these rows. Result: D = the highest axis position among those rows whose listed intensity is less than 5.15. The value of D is 5936.11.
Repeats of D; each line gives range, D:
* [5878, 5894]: 5892.53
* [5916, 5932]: 5930.64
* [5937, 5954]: 5952.53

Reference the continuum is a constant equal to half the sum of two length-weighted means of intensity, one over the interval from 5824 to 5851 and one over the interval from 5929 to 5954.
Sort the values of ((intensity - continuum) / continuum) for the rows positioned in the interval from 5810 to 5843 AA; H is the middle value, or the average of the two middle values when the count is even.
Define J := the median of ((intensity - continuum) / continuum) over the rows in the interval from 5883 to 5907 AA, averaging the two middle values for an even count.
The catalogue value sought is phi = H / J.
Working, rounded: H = 0.02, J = -0.197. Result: 0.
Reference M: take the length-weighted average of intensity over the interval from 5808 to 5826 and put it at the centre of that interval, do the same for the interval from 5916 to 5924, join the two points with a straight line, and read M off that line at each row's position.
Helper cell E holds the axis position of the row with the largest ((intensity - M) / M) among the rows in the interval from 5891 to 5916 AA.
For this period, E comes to 5906.11 AA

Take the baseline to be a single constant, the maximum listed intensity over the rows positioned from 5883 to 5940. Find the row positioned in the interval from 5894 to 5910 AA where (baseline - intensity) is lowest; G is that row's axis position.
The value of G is 5906.11 AA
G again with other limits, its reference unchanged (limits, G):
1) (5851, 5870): 5862.75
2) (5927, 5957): 5933.37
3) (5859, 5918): 5876.27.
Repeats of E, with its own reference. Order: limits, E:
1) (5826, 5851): 5838.51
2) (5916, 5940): 5933.37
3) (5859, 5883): 5876.27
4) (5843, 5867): 5862.75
